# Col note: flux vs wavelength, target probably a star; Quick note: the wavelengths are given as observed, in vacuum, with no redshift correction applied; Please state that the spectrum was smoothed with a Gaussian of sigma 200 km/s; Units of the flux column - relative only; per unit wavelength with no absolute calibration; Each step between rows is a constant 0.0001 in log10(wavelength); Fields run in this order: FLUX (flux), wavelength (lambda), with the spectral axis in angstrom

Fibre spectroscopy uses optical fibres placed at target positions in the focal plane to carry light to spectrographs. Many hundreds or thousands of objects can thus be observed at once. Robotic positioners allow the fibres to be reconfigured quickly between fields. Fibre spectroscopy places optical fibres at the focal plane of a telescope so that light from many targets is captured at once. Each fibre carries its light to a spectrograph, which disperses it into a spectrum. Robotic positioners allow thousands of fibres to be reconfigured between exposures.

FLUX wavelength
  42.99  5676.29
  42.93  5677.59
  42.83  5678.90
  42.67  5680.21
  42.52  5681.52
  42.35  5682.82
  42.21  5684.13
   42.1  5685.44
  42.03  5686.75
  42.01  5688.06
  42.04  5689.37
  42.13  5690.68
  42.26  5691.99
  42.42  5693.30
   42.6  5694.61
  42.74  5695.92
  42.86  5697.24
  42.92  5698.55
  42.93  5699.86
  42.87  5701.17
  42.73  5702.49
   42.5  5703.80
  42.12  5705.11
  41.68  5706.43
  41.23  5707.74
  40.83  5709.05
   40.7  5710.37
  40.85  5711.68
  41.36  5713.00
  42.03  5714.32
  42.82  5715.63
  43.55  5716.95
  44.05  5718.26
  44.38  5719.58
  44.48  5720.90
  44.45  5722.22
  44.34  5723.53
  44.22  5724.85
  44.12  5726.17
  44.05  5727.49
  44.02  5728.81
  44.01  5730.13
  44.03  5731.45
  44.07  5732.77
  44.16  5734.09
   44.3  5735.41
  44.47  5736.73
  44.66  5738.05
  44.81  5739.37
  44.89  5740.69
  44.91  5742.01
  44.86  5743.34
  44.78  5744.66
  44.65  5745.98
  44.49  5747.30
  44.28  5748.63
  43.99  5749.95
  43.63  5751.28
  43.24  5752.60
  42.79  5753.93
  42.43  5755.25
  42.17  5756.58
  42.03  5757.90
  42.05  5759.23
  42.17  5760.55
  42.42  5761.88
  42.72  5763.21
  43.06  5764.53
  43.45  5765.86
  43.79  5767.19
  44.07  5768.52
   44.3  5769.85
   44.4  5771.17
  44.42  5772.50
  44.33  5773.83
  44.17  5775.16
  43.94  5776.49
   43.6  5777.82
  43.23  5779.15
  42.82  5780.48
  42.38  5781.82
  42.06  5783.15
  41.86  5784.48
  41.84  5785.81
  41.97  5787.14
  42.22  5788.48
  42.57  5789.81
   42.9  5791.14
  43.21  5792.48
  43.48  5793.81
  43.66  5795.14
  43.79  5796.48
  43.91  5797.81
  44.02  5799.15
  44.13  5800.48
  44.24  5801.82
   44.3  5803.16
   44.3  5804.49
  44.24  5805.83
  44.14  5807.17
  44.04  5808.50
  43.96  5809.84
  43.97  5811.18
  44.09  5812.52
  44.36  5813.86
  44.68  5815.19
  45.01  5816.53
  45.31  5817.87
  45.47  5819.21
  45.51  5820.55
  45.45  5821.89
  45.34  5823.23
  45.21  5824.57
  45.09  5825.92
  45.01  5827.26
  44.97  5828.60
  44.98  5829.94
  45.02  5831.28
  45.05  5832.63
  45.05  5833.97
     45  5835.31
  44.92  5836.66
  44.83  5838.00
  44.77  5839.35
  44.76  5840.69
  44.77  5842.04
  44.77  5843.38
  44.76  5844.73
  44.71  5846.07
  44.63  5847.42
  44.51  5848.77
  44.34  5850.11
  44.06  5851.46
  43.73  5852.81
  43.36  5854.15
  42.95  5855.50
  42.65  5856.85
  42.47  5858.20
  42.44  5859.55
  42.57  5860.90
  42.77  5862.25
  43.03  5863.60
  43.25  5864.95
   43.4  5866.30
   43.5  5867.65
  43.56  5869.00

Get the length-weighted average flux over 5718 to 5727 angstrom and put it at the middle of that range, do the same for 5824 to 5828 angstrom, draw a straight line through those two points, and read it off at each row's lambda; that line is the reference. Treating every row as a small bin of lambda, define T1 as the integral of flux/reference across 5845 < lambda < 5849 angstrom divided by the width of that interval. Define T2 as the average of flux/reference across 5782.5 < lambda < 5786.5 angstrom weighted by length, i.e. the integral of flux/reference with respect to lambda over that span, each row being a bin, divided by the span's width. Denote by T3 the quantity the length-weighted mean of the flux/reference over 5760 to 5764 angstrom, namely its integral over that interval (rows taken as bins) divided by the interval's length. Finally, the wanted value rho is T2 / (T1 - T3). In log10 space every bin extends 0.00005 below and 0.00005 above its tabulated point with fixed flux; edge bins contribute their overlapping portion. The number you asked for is 27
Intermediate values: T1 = 0.99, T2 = 0.939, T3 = 0.95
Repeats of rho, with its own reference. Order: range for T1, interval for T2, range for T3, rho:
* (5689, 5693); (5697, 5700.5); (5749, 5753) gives -39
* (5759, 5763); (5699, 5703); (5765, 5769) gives -33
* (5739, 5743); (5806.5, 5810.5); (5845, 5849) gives 45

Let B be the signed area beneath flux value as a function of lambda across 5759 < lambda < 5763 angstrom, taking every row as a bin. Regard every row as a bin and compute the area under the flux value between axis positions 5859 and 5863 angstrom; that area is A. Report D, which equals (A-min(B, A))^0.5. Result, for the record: 1.1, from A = 170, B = 169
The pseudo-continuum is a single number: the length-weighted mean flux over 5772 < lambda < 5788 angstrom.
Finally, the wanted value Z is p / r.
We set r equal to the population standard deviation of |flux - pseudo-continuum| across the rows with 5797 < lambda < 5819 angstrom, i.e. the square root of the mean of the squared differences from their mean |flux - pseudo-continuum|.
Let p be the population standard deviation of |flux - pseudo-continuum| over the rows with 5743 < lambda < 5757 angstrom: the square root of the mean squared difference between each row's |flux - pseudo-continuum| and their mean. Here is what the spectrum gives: 1.5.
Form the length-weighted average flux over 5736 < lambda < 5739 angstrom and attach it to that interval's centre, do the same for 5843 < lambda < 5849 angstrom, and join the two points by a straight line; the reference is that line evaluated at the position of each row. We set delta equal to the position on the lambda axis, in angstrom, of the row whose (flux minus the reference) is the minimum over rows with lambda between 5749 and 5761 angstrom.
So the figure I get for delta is 5757.90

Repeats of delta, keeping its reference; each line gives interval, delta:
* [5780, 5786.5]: 5785.81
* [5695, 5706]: 5705.11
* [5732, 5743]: 5732.77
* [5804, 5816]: 5809.84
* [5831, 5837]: 5836.66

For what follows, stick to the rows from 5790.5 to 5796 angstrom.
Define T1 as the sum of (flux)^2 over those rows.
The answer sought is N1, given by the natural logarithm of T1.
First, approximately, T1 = 7504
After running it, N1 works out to 8.92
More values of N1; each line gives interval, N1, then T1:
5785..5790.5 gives 8.87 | 7107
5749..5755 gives 8.93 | 7539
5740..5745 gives 8.99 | 8050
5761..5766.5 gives 8.90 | 7367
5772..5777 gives 8.96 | 7820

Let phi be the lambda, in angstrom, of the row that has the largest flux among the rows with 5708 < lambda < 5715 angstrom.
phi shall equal 5714.32 angstrom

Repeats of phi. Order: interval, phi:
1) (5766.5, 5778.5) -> 5772.50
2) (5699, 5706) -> 5699.86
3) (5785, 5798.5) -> 5797.81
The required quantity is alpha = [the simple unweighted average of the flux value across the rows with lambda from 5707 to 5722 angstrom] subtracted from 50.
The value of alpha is 7.6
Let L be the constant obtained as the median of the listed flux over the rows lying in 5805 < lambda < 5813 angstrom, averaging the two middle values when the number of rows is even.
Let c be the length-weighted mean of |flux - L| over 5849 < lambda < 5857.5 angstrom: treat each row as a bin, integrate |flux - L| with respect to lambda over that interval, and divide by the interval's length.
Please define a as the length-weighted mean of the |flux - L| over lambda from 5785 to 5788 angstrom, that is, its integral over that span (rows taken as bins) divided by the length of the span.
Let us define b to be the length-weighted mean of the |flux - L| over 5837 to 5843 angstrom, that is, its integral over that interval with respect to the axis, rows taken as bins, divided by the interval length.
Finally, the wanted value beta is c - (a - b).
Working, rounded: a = 2.1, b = 0.7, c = 0.6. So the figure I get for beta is -0.8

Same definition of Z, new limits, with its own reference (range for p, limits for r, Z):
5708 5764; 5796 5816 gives 2.5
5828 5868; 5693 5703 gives 4.4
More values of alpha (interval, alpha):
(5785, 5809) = 6.5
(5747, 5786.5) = 6.8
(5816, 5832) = 4.8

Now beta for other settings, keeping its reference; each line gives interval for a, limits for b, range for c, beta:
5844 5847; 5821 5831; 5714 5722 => 1.1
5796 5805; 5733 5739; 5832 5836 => 1.1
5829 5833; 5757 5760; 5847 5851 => 1.5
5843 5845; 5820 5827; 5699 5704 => 1.8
